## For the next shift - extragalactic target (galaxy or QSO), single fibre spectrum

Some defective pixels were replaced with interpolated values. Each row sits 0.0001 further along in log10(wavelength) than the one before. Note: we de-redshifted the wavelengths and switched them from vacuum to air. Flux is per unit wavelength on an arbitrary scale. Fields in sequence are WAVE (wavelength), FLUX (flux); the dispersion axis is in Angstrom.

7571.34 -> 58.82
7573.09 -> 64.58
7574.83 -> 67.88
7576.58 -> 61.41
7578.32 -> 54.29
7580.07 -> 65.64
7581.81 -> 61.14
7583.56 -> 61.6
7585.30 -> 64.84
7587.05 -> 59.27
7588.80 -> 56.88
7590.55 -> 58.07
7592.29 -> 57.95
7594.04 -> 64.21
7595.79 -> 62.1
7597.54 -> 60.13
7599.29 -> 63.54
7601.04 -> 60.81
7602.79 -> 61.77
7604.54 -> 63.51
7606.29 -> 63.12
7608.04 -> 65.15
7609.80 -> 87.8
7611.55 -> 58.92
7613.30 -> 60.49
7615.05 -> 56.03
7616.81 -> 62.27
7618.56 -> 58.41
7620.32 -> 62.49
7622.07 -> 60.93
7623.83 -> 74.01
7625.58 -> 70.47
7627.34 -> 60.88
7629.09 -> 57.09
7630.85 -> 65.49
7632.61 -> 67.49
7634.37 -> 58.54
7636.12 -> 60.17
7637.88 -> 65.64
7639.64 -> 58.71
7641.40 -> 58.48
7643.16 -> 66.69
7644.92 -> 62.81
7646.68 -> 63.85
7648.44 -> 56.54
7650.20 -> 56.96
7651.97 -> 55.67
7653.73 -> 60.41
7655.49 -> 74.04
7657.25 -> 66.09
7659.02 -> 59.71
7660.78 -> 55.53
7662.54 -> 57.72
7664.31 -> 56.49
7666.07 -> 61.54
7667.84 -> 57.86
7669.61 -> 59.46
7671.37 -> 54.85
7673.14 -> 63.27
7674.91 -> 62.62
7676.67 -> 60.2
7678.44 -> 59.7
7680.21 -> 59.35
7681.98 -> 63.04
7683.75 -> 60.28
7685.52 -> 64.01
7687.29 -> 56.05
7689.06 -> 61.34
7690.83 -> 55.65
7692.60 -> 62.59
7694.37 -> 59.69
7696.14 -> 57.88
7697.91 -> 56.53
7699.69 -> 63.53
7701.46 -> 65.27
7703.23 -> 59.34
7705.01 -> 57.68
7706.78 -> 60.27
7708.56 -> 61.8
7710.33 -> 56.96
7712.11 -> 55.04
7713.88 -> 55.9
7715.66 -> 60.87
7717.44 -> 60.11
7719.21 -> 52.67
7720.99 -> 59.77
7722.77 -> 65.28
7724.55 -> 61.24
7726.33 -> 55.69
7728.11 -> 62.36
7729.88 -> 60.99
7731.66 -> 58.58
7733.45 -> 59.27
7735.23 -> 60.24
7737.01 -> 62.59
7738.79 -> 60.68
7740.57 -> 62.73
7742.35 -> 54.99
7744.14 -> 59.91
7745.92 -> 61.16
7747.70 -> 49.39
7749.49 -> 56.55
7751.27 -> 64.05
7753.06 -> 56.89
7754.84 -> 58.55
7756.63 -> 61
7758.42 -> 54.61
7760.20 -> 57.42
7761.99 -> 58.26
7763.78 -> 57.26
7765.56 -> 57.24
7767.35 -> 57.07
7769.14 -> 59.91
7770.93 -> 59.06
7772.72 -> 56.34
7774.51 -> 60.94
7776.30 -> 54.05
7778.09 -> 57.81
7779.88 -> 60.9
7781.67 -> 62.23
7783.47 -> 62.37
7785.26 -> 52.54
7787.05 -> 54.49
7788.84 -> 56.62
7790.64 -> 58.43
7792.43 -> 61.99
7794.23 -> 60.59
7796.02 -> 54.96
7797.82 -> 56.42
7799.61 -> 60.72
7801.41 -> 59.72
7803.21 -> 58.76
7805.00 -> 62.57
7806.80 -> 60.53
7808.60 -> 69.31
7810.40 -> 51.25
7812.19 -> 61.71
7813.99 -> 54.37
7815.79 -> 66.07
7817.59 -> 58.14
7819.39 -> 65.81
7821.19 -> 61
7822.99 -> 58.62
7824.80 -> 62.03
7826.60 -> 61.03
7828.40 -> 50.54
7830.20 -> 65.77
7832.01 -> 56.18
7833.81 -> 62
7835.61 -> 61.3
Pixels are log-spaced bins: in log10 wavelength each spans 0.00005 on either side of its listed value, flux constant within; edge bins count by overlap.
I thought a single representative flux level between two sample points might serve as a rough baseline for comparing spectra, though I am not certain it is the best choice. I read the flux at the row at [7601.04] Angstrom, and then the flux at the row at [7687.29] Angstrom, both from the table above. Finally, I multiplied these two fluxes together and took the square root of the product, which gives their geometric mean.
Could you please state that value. 58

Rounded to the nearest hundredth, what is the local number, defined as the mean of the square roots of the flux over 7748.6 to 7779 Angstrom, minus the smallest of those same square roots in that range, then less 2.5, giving -2.23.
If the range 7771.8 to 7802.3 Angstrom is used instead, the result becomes -2.12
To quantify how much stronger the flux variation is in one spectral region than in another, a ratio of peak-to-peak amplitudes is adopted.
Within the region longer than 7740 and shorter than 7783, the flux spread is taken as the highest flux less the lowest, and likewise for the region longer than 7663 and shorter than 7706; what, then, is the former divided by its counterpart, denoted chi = 1.41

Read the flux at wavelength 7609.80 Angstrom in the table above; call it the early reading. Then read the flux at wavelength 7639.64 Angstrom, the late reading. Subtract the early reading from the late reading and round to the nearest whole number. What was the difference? -29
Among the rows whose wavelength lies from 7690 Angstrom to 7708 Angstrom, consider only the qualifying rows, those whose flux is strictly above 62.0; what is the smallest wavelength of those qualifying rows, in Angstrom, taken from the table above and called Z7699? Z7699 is 7692.60 Angstrom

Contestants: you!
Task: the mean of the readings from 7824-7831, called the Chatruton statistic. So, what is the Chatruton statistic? 59.8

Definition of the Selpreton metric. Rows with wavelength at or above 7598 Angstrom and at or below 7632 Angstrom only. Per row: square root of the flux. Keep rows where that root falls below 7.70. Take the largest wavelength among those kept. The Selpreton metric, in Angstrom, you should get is 7629.09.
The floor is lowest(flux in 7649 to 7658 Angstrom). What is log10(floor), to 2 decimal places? 1.75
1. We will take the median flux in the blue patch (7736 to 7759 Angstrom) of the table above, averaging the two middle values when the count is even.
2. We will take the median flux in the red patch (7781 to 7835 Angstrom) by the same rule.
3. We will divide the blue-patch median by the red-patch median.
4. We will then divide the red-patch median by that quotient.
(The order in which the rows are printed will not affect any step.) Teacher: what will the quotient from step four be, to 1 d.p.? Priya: 61.2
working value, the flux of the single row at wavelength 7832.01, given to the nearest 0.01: 56.18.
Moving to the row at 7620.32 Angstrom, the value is 62.49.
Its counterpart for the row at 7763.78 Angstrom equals 57.26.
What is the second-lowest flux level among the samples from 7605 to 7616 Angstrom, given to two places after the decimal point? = 58.92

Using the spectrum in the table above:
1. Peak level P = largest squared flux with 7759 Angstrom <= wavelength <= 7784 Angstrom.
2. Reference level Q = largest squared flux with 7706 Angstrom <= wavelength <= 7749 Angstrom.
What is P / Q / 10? 0.091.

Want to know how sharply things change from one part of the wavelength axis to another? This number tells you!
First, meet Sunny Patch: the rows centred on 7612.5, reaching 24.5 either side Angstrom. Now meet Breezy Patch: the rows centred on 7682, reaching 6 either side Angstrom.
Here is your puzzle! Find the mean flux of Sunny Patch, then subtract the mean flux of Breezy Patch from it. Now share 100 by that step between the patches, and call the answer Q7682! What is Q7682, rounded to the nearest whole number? 41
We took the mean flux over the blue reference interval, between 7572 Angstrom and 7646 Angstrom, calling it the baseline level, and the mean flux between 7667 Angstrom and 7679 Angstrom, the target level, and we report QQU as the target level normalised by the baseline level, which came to 0.953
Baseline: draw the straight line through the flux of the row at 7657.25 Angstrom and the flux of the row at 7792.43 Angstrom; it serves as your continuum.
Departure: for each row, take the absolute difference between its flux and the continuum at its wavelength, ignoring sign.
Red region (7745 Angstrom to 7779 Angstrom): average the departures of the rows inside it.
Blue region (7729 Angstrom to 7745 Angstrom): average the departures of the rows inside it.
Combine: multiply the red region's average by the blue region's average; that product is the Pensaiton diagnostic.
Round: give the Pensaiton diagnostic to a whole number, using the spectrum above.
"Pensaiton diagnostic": 19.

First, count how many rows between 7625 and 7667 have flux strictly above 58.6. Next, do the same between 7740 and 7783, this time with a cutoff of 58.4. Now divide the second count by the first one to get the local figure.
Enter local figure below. 0.73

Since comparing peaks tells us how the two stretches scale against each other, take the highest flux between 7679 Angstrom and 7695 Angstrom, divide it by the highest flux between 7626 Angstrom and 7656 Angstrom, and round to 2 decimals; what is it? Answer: 0.86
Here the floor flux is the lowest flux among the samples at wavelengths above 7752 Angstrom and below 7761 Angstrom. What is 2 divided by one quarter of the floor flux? 0.146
